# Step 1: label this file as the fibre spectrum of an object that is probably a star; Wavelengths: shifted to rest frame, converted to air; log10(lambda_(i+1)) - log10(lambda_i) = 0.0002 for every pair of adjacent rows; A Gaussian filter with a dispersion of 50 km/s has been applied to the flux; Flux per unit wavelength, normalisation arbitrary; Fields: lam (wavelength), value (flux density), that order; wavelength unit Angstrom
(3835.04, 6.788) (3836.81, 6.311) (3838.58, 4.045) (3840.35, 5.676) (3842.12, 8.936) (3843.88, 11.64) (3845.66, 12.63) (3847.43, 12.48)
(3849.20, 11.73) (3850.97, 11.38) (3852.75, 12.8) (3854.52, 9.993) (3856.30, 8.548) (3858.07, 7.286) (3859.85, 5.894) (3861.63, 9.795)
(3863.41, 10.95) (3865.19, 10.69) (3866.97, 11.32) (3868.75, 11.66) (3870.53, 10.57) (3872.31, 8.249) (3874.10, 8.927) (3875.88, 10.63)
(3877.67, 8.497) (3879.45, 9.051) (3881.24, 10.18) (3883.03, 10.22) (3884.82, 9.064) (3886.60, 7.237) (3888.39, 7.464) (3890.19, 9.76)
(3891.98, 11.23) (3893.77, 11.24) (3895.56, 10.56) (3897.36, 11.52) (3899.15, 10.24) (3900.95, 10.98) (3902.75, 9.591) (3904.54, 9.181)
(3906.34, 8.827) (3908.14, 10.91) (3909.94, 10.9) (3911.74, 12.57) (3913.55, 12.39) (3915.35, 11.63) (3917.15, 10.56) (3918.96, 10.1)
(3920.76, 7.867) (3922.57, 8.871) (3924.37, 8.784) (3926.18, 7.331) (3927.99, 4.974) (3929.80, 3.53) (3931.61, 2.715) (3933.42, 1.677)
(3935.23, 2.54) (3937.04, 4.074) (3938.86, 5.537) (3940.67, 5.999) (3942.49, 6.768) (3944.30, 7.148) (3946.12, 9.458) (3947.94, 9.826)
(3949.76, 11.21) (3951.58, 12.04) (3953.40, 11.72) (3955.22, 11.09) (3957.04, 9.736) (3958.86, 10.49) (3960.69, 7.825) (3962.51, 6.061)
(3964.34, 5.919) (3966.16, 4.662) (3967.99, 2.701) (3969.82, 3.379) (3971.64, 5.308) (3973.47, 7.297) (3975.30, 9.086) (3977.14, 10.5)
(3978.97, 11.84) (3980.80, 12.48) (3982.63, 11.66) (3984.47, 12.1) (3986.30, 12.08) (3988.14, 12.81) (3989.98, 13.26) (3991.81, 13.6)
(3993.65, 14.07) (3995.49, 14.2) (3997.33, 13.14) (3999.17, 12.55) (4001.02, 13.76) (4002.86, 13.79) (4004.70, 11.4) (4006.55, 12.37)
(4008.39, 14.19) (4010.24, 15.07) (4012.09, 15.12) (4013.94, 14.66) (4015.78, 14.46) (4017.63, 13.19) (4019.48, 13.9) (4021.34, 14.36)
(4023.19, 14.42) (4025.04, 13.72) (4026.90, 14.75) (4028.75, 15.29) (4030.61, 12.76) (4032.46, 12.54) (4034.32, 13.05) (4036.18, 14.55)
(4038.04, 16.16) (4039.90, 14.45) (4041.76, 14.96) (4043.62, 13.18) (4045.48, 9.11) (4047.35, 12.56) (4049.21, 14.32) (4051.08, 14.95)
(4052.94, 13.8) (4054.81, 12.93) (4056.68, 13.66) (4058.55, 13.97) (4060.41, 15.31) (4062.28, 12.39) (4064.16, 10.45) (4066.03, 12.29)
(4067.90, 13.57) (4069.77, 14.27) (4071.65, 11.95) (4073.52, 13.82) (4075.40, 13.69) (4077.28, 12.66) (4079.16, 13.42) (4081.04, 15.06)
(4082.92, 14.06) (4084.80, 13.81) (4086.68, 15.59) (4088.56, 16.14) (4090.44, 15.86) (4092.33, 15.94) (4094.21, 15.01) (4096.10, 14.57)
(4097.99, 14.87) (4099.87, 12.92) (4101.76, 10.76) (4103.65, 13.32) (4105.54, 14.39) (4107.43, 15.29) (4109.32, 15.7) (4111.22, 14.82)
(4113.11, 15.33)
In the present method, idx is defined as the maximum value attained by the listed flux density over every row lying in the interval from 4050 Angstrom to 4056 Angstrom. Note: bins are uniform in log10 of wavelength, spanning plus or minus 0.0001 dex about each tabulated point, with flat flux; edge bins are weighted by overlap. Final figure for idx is 14.95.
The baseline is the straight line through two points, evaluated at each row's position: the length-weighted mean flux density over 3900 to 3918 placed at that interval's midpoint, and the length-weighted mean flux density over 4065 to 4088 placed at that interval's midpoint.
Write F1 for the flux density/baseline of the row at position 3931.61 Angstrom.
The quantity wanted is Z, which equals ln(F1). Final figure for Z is -1.41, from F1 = 0.2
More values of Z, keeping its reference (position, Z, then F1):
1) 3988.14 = 0.05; 1.1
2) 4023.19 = 0.12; 1.1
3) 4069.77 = 0.05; 1.0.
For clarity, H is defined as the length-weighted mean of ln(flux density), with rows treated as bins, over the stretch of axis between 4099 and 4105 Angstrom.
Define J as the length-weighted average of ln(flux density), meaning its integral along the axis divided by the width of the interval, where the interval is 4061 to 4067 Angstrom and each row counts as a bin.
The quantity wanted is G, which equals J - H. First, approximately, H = 2.52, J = 2.47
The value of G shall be 0.0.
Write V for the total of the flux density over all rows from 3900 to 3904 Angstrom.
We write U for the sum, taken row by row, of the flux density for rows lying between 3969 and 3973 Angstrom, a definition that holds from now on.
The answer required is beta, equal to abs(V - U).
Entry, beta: 12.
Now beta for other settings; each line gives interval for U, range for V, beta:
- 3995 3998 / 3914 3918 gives 5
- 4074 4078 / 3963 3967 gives 16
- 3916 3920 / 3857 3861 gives 7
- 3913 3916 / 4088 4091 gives 8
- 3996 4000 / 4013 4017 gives 3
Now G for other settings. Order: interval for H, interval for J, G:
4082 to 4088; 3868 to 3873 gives -0.4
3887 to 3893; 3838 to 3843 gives -0.4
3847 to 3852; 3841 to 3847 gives -0.1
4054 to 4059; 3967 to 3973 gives -1.3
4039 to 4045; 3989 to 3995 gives 0.0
